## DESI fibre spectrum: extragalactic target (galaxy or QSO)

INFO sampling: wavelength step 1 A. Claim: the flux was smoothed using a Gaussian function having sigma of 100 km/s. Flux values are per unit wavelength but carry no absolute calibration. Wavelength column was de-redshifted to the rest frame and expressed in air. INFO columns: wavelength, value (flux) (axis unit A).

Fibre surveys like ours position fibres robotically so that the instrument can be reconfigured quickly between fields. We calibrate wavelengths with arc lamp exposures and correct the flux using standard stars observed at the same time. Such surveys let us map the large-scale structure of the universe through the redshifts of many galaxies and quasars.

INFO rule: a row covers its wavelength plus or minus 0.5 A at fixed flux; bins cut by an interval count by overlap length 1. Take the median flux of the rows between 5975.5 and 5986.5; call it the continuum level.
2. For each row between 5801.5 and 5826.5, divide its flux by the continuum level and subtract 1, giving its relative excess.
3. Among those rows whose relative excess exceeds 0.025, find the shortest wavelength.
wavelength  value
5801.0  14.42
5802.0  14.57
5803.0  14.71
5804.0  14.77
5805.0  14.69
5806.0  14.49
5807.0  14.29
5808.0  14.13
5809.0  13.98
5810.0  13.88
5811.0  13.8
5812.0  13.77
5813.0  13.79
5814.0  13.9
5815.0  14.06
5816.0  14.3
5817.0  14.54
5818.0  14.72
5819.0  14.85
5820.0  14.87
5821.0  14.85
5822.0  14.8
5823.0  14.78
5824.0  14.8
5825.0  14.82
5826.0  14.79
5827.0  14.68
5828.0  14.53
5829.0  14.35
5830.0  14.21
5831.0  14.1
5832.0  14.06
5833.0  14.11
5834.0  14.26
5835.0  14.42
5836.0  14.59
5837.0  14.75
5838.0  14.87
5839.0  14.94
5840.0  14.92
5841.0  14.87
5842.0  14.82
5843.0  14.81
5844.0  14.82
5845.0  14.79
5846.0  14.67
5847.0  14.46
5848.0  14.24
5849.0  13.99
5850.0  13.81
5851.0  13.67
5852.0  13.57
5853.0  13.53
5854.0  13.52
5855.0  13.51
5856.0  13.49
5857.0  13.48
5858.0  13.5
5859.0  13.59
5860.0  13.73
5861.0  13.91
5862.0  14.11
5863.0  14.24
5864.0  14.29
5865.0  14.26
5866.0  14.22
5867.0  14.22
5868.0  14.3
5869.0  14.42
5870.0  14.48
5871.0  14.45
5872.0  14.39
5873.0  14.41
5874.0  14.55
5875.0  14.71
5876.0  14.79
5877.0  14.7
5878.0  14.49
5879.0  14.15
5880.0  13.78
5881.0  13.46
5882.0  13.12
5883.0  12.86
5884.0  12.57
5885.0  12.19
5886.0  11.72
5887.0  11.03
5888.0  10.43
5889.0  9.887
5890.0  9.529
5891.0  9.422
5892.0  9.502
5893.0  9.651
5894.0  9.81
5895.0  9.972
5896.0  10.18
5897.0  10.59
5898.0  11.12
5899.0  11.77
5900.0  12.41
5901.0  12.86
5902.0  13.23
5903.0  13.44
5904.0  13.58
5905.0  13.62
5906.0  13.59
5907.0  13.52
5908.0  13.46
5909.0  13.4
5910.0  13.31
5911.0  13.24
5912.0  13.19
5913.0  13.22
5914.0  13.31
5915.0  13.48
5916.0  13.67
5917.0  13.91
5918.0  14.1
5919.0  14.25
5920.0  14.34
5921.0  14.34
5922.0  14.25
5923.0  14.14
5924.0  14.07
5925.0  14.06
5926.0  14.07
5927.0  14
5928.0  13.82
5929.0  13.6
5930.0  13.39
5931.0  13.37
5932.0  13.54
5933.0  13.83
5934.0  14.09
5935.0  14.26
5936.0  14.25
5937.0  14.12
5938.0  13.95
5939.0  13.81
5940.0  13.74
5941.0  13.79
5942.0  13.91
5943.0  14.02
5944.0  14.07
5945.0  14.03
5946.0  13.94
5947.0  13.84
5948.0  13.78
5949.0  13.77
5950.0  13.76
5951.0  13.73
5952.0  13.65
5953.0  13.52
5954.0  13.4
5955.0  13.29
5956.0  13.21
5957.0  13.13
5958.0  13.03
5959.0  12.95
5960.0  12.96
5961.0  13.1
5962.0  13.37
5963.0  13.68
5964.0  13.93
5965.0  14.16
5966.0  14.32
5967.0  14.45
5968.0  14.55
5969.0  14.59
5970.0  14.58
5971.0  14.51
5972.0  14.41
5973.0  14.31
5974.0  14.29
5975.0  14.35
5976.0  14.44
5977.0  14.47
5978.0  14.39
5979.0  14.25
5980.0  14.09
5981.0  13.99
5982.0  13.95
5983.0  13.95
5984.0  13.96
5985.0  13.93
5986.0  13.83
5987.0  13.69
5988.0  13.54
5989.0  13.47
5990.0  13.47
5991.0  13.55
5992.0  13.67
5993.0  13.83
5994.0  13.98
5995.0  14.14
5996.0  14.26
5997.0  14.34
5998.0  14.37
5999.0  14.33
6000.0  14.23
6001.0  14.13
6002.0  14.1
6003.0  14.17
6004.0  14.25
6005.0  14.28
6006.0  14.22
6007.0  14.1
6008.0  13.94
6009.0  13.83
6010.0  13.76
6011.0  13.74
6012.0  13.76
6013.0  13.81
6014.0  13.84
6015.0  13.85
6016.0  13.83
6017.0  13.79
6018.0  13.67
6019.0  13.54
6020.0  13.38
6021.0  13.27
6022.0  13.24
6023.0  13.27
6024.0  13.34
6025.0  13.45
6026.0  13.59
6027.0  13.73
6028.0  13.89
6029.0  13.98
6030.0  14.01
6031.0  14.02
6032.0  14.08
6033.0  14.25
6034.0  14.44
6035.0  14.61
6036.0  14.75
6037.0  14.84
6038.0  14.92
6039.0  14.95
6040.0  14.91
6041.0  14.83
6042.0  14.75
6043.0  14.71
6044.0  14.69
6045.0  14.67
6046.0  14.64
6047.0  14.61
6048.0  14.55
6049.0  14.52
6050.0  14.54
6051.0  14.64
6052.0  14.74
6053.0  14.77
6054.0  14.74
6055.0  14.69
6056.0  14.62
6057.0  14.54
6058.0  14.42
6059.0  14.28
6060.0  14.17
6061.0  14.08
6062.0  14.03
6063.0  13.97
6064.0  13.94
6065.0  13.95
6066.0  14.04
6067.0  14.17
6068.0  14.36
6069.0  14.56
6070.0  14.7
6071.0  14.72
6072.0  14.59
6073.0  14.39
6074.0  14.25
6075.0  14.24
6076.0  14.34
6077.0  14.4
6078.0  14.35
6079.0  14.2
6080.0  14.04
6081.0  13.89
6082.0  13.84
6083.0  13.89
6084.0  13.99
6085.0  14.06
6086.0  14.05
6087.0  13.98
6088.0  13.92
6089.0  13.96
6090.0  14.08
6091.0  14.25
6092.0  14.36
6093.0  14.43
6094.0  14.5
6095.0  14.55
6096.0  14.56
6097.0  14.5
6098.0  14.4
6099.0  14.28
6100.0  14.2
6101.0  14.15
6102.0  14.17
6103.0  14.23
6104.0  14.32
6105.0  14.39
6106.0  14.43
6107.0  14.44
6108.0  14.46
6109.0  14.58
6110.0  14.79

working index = 5802.0 A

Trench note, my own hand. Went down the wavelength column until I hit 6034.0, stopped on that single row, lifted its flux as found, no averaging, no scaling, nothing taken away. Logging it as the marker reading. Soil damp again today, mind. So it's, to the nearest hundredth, 14.44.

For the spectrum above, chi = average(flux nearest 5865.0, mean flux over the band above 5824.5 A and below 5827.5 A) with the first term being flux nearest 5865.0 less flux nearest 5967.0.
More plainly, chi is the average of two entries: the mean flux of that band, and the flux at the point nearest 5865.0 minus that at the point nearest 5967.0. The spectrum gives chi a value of 7.3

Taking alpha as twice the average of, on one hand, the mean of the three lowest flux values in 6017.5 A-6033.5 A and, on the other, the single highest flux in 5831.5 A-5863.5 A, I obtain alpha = 28.2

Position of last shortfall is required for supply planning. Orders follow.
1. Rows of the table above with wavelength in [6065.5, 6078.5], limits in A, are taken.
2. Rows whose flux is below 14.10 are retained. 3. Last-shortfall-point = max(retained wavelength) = 6066.0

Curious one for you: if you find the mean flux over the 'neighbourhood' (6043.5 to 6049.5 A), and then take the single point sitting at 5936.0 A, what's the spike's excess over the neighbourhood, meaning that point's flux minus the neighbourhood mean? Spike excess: -0.4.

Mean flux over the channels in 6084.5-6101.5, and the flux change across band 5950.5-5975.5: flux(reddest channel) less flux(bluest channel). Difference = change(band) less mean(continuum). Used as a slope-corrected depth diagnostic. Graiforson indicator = -13.6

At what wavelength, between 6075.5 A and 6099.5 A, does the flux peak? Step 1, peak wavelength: 6096.0 A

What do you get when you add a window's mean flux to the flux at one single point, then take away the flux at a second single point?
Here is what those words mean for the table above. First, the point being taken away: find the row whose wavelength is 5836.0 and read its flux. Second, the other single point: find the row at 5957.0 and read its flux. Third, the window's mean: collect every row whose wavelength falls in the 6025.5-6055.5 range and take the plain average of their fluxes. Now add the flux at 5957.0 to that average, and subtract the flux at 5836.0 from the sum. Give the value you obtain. 13.0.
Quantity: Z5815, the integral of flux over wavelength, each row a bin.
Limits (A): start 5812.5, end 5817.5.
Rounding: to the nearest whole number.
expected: 71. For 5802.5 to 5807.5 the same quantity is 73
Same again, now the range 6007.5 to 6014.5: 97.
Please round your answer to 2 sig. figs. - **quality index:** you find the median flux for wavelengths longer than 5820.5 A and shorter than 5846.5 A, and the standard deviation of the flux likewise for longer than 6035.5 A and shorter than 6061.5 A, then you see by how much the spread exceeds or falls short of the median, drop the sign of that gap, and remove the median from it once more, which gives -0.21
